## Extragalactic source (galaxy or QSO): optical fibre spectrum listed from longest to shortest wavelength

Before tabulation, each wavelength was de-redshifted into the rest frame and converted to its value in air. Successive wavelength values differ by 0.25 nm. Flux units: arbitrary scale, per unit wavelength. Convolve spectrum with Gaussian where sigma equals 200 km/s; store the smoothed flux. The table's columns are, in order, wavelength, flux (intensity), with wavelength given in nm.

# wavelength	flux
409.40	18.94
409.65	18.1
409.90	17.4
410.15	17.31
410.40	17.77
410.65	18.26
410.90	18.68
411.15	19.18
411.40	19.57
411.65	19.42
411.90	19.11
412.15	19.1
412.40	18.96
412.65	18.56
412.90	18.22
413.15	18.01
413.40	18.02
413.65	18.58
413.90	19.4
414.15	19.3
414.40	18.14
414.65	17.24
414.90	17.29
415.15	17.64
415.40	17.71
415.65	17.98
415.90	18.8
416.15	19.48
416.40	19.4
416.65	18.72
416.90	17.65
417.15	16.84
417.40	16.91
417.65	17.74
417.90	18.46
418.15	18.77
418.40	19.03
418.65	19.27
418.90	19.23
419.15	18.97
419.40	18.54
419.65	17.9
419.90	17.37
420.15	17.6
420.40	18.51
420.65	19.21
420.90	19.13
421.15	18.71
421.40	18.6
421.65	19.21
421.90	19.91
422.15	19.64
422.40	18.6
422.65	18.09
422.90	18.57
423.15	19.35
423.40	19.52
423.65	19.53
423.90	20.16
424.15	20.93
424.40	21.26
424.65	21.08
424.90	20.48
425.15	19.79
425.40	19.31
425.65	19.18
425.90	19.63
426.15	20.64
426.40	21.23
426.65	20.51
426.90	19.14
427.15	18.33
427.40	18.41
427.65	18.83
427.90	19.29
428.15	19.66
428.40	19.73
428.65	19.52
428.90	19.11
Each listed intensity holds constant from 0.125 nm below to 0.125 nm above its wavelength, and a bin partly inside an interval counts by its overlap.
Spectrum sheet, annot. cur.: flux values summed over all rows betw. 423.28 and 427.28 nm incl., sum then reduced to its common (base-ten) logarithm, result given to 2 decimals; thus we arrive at 2.51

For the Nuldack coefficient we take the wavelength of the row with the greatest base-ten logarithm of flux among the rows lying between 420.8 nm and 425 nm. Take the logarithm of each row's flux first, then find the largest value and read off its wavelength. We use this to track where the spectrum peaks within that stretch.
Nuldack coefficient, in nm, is 424.40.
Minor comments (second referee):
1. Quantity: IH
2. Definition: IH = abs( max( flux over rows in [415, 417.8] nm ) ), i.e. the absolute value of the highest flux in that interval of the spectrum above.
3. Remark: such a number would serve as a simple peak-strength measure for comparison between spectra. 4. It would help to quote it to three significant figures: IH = 19.5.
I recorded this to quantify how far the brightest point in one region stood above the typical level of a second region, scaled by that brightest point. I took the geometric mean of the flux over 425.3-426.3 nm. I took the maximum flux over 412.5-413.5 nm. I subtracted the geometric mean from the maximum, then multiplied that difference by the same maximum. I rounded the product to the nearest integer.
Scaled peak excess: -21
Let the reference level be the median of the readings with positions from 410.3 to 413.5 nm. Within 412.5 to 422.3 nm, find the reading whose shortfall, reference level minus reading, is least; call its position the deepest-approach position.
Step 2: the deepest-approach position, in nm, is 421.90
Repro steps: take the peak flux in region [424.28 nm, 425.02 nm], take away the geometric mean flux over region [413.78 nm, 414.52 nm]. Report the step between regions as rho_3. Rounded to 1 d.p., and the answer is 2.3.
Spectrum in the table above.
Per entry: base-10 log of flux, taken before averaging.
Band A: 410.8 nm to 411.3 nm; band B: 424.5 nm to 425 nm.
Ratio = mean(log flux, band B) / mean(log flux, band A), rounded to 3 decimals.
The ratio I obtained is 1.032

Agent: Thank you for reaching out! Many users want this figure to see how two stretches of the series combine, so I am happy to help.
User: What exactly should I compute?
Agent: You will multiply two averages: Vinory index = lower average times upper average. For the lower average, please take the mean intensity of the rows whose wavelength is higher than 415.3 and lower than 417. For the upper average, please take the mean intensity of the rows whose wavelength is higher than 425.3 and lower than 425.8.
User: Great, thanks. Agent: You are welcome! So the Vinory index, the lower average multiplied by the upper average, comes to 357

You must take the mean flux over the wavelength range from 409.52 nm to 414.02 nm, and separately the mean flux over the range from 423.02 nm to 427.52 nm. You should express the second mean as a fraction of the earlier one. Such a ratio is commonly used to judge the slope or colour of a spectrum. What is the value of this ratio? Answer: 1.07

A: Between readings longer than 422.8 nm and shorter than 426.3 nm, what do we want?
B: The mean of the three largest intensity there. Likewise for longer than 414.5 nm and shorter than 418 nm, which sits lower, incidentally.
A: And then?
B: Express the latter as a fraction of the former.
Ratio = 0.91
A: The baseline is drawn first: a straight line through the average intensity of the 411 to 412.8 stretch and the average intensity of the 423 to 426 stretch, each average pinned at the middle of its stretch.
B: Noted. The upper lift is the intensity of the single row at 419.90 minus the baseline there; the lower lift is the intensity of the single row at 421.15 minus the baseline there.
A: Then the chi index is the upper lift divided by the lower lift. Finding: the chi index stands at 2.2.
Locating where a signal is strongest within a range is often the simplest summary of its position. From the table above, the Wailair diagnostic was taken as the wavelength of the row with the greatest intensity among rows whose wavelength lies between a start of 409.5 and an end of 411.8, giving 411.40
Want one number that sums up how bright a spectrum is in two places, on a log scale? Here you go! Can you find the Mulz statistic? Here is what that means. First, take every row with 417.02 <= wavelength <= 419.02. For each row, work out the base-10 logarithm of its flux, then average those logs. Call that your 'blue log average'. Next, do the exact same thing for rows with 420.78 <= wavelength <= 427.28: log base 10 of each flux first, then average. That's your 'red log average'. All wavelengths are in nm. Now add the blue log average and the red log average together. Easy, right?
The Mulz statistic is 2.55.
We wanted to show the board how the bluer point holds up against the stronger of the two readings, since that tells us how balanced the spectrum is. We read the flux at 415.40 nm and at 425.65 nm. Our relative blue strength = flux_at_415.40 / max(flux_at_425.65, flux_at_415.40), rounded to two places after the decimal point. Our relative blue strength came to 0.92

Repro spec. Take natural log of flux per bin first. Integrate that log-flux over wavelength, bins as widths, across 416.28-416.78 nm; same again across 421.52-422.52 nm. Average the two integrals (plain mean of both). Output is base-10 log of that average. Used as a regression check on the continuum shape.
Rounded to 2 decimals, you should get 0.35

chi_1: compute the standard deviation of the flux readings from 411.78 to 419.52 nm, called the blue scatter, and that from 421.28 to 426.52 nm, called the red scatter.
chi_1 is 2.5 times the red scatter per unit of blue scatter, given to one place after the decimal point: 3.0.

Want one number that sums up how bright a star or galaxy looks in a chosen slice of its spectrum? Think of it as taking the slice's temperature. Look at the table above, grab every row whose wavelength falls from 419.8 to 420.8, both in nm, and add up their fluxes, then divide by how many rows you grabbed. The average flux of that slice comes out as 18.2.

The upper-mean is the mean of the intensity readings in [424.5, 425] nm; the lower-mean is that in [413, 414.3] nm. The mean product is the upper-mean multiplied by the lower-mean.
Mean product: 388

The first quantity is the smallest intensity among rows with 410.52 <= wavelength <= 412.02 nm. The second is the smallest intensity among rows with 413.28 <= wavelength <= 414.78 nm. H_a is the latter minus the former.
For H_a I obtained -1.0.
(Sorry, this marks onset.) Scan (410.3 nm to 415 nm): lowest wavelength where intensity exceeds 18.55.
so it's 410.90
